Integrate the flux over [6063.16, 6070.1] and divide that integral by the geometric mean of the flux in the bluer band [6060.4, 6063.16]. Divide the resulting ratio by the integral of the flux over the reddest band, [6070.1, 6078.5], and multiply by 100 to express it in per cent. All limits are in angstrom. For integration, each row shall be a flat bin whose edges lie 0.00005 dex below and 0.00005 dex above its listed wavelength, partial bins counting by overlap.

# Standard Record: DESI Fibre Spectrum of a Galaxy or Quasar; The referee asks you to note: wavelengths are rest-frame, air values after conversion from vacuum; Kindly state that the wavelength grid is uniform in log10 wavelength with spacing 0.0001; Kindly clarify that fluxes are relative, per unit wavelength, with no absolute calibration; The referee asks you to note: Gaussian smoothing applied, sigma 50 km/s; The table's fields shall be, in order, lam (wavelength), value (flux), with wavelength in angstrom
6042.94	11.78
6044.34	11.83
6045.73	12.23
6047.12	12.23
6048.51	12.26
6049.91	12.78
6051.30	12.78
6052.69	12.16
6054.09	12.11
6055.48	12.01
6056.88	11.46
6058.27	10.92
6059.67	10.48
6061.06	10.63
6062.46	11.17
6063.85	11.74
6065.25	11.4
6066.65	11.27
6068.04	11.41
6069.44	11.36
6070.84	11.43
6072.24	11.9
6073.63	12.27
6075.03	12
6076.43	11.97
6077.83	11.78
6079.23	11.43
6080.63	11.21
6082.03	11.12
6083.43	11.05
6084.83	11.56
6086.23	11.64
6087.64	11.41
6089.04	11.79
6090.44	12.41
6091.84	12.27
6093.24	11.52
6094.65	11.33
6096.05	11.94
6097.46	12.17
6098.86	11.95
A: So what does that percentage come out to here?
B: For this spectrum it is 7.3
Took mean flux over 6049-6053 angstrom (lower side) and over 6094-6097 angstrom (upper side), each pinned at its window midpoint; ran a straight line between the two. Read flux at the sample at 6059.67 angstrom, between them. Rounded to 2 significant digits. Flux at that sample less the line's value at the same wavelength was -1.9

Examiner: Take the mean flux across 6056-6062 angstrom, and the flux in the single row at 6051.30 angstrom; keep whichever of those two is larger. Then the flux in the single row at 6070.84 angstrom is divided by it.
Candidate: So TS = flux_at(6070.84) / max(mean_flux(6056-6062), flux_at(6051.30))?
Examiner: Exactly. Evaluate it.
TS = 0.89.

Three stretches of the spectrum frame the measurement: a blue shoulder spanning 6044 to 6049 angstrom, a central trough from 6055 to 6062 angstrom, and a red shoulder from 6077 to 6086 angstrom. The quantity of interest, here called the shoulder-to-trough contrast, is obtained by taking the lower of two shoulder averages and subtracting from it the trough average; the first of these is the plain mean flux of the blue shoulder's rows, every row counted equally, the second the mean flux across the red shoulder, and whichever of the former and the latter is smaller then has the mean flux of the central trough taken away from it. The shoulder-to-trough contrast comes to 0.3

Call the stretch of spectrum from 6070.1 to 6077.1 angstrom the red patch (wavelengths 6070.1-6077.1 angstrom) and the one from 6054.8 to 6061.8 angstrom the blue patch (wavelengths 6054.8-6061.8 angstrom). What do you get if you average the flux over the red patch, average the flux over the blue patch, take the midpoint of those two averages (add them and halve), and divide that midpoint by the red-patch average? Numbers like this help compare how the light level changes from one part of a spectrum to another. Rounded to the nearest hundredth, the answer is 0.97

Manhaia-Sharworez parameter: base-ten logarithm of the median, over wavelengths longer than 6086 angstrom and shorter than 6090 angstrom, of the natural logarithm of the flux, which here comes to 0.390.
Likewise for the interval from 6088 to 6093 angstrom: 0.399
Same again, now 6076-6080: 0.392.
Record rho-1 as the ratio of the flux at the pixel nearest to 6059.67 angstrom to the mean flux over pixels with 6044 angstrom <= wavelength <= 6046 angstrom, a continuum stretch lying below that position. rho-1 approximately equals 0.87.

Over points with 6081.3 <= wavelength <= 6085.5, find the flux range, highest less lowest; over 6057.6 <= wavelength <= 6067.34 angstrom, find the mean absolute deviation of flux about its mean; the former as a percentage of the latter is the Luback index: 145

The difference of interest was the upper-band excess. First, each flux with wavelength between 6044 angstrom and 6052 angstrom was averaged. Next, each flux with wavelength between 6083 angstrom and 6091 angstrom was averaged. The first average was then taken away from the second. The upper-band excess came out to -0.7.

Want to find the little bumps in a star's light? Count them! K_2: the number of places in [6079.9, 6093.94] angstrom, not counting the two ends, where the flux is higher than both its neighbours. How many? 2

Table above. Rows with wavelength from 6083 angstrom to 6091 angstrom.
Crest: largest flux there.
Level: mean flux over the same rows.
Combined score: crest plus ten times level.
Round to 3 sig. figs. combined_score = 129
